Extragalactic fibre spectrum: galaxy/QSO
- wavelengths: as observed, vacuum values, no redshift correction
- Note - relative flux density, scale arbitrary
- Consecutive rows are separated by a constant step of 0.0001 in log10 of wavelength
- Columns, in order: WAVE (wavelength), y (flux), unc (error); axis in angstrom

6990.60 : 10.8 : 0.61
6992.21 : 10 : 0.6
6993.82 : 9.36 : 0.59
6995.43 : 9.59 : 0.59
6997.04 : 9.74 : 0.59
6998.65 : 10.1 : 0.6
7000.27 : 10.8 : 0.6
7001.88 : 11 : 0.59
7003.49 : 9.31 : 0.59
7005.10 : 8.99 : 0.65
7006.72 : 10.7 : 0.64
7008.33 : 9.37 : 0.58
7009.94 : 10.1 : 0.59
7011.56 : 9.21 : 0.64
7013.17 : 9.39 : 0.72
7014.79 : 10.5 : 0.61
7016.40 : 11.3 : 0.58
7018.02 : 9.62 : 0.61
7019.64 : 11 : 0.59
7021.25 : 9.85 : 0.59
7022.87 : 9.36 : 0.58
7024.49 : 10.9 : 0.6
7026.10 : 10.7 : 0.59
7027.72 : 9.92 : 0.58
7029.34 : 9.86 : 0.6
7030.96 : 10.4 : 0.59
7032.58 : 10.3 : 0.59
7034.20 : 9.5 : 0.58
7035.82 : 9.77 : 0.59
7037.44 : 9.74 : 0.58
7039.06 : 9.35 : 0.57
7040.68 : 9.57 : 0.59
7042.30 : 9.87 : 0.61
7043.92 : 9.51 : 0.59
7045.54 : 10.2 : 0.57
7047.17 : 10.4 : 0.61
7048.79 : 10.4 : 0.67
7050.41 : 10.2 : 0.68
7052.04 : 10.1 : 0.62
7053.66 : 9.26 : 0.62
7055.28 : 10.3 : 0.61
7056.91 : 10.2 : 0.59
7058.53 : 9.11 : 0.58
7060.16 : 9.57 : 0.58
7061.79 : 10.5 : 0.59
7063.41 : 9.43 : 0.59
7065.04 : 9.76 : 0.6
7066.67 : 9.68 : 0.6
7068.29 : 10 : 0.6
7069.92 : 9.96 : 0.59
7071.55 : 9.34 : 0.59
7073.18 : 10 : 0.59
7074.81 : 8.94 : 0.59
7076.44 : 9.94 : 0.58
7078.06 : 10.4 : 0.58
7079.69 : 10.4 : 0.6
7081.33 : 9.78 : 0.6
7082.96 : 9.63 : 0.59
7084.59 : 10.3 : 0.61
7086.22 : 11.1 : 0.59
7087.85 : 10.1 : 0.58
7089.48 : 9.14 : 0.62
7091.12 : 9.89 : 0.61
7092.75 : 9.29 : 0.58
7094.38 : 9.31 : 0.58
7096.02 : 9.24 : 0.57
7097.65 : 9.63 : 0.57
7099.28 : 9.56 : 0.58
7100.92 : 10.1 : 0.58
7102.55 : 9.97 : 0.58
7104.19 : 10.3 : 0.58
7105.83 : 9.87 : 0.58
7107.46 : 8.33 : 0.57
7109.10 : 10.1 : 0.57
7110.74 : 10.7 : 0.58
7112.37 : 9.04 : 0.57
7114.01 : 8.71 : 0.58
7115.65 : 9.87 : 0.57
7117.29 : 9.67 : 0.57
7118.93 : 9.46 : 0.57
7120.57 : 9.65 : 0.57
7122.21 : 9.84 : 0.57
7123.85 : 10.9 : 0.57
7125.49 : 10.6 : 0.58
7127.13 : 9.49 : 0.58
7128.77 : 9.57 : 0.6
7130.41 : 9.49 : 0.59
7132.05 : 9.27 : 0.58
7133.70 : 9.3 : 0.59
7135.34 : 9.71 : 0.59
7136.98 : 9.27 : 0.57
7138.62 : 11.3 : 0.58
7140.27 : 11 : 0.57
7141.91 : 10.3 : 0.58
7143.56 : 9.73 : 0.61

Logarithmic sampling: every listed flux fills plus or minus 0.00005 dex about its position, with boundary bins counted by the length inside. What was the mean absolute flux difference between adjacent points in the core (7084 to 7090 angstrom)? 0.92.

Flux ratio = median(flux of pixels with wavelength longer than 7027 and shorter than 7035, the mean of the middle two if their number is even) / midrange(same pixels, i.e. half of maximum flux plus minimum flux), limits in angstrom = 1.00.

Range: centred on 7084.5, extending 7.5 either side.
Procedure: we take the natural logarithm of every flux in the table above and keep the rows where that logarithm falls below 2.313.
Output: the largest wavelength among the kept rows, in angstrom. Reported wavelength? 7091.12 angstrom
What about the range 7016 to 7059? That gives 7058.53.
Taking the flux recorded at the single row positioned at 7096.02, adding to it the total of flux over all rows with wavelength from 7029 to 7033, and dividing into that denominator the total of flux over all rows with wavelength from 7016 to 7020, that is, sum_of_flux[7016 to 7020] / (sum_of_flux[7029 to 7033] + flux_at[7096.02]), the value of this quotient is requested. 0.80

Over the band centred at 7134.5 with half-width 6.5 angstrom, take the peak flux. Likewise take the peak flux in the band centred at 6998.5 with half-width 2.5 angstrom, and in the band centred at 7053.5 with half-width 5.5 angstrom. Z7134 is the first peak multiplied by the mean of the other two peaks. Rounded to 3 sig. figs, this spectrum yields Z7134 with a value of 120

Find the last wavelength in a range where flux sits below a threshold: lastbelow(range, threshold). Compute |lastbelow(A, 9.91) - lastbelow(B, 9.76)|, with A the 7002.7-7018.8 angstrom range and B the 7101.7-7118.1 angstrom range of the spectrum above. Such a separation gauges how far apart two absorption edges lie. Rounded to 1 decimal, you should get 99.3 angstrom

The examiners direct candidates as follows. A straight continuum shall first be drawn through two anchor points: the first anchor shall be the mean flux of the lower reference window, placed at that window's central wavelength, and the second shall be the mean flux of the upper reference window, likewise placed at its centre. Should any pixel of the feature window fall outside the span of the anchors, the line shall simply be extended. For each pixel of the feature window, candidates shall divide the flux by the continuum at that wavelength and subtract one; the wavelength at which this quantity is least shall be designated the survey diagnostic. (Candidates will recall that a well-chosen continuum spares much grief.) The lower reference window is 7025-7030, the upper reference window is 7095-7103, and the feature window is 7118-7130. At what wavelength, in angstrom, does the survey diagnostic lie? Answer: 7118.93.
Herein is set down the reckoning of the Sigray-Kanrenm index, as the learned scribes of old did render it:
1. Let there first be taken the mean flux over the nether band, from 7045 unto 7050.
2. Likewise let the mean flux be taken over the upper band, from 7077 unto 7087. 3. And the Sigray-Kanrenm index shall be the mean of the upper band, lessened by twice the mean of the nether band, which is -10.4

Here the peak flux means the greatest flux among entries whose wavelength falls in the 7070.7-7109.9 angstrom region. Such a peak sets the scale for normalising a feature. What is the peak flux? 11.1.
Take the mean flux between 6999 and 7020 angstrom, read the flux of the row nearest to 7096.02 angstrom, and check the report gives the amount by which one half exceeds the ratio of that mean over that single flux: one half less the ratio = -0.59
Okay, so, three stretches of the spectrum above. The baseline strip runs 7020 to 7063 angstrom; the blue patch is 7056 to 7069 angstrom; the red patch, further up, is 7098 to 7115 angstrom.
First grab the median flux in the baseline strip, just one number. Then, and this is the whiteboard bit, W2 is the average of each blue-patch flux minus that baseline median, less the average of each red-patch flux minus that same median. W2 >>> 0.11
